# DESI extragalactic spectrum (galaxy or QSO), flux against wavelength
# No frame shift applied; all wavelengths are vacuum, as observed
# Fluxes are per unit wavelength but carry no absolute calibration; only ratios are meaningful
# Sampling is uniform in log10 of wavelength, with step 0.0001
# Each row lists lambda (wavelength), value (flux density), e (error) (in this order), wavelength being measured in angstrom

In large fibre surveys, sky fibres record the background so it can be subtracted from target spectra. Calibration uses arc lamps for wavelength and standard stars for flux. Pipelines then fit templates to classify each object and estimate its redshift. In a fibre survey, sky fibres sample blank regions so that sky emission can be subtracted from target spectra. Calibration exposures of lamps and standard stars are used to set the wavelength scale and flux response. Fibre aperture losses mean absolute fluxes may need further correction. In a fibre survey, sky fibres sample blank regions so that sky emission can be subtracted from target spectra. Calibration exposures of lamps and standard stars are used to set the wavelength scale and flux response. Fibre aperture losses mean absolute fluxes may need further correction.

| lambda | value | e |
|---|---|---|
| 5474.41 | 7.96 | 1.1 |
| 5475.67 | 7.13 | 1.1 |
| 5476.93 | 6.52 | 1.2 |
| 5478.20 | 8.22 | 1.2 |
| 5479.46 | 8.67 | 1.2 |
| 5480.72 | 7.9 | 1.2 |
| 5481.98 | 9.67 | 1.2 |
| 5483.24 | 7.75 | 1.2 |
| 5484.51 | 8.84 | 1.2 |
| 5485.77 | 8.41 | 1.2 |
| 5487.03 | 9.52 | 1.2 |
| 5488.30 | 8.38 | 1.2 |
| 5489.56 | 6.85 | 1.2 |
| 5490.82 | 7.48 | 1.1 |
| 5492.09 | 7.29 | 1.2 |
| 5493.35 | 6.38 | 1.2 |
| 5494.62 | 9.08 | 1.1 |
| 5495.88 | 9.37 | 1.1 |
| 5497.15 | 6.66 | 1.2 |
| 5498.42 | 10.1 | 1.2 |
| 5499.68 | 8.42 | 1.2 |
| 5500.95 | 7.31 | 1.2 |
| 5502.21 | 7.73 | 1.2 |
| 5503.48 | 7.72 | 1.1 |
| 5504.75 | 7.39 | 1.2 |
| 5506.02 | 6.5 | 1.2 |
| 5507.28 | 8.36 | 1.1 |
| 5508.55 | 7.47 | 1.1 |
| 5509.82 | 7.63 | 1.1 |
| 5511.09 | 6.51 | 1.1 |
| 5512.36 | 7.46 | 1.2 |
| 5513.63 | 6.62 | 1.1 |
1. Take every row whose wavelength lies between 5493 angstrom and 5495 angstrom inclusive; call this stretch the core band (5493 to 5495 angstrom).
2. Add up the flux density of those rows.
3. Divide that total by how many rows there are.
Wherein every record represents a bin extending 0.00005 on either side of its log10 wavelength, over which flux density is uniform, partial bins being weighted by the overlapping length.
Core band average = 7.7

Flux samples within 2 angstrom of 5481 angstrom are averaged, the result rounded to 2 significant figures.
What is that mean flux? 8.7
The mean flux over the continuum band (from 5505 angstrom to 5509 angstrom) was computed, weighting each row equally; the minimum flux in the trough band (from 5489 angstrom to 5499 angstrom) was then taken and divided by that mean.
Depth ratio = 0.86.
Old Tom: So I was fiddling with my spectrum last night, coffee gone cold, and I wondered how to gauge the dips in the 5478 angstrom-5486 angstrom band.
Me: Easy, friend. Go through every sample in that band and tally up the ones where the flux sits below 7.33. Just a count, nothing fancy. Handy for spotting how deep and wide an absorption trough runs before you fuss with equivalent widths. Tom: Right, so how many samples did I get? 0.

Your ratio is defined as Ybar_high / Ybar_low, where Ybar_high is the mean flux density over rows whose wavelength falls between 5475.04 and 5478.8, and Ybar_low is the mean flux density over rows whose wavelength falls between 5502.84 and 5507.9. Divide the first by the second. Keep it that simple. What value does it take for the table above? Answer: 0.97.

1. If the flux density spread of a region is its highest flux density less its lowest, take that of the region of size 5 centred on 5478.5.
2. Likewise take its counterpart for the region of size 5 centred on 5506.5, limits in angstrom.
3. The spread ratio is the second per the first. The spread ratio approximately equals 0.87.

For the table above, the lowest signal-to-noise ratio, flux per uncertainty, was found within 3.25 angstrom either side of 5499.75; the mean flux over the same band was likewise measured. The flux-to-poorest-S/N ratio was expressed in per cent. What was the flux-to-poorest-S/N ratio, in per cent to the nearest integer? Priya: 145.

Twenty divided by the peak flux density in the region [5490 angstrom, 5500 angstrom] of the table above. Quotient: 1.98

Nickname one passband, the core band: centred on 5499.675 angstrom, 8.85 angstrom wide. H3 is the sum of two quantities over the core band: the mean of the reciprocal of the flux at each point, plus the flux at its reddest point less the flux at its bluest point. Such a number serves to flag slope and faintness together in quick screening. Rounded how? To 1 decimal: -1.5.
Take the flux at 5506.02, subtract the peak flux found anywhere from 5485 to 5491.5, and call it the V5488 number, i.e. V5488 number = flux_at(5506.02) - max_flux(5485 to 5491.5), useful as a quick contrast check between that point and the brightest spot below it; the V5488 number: -3.02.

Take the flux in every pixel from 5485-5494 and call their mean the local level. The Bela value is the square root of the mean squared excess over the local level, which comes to 1.00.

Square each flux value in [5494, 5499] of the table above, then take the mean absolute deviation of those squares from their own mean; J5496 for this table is 17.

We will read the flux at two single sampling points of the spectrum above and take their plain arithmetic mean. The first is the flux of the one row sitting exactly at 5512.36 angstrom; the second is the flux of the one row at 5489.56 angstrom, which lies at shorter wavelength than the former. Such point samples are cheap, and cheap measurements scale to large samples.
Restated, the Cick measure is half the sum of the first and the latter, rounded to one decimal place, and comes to 7.2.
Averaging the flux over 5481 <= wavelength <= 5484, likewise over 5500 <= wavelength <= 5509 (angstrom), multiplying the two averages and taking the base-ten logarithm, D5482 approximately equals 1.81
